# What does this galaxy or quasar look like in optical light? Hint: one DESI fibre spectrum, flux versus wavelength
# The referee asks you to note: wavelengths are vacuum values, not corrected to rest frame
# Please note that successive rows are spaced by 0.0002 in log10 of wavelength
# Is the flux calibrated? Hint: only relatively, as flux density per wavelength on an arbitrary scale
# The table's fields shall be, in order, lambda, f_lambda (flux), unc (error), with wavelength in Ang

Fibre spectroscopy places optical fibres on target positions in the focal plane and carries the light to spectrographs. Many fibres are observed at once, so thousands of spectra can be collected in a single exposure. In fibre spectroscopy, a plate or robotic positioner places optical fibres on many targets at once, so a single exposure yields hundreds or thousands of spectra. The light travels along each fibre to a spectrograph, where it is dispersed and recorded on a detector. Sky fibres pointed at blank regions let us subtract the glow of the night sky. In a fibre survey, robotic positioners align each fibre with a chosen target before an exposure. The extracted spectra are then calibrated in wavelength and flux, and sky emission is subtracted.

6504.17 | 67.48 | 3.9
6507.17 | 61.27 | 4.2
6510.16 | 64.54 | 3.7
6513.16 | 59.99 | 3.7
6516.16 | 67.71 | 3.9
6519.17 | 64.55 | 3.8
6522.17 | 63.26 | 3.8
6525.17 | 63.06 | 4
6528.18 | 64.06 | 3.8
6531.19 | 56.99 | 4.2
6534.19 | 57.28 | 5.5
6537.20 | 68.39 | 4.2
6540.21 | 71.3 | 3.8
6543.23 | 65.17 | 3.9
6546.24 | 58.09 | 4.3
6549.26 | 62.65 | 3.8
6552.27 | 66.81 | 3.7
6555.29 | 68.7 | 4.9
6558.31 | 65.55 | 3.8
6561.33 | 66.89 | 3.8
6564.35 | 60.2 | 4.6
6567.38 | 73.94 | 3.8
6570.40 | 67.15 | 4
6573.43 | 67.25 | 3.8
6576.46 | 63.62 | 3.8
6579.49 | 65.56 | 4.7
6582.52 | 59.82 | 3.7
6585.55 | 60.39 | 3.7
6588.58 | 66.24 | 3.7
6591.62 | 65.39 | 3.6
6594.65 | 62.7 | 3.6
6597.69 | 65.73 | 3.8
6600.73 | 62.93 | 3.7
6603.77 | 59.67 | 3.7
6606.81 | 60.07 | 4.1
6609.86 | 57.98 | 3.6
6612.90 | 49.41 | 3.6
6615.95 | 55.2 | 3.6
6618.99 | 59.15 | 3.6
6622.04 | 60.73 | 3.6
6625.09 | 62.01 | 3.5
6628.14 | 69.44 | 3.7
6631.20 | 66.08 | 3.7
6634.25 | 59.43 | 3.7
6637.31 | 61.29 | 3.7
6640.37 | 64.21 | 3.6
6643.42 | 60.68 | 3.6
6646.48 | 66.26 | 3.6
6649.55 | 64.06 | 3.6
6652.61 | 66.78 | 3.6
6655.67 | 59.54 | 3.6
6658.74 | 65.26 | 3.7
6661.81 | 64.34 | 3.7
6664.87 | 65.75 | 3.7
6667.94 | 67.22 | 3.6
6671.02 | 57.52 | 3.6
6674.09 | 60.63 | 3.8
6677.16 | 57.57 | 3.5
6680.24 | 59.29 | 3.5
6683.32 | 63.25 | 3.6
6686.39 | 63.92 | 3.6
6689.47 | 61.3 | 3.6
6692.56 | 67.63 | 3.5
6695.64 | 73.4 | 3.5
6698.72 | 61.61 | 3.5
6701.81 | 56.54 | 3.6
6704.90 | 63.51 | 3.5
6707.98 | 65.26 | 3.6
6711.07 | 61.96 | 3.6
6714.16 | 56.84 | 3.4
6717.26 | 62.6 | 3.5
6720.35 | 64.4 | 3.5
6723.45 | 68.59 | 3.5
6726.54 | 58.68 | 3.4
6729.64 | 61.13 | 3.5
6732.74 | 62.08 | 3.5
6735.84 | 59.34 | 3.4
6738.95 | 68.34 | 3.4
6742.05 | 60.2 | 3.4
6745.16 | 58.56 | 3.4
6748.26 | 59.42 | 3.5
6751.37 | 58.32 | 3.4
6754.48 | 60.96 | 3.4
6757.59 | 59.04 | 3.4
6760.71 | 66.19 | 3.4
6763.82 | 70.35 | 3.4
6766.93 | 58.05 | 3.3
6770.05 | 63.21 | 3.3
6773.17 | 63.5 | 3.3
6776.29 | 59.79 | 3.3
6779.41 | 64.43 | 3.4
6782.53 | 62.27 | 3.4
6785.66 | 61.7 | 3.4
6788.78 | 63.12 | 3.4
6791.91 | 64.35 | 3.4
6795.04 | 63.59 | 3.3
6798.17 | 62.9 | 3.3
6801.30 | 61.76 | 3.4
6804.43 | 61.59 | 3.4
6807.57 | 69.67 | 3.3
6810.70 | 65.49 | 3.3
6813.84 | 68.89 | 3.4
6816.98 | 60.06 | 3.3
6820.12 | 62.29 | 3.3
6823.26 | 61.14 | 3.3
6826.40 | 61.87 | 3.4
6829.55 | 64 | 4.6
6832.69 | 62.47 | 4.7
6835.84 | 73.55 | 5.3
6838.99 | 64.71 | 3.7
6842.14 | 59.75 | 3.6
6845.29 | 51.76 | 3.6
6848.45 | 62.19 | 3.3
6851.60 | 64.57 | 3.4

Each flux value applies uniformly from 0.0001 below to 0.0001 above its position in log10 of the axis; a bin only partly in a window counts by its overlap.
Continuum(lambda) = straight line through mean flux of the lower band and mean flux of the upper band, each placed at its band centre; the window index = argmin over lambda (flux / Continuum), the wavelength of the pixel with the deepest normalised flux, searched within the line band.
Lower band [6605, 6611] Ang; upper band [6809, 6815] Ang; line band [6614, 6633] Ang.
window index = 6615.95 Ang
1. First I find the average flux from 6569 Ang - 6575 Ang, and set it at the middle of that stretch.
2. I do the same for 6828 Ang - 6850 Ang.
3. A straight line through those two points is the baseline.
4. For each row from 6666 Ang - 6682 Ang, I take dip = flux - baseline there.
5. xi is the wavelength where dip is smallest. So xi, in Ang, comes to 6671.02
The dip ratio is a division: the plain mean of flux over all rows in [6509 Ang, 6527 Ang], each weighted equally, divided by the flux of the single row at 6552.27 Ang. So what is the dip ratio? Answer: 0.96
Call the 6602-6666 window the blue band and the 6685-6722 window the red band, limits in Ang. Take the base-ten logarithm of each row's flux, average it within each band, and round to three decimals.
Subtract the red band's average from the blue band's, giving -0.010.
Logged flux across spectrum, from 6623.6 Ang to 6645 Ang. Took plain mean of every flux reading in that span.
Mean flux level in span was 63.3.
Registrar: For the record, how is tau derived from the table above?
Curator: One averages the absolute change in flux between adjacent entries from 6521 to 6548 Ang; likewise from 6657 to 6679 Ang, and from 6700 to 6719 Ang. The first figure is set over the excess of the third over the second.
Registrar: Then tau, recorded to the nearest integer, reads 3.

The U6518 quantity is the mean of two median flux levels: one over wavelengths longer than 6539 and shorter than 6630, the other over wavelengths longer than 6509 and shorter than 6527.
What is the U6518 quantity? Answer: 63.6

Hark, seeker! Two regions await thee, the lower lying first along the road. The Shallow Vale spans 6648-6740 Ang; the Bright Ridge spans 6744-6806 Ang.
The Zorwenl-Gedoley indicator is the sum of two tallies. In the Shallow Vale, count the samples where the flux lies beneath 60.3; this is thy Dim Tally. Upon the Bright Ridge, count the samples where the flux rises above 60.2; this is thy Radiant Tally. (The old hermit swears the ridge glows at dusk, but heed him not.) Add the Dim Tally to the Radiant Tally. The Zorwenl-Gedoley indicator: 22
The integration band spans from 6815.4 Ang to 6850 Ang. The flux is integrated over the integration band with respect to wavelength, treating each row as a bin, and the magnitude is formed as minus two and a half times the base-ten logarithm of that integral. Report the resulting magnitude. -8.33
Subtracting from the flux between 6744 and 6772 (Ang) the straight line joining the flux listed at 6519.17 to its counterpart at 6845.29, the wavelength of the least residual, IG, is 6745.16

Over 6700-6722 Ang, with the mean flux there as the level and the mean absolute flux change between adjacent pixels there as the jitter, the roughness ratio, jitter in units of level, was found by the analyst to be 0.067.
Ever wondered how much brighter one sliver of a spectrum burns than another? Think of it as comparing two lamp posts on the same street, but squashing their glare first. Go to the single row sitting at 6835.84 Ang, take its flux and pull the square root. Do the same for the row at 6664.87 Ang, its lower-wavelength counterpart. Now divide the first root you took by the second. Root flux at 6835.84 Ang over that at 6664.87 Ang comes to 1.06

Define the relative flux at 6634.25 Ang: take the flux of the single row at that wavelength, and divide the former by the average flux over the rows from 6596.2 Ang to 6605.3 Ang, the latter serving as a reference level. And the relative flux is 0.95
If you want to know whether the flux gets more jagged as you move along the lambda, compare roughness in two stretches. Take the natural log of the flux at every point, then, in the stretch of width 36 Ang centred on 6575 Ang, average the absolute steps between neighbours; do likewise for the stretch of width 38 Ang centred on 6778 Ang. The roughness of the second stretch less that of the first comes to -0.013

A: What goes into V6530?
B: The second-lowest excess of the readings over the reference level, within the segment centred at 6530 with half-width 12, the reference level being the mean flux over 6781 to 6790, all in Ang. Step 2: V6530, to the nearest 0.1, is -5.1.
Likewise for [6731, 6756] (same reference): -3.8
